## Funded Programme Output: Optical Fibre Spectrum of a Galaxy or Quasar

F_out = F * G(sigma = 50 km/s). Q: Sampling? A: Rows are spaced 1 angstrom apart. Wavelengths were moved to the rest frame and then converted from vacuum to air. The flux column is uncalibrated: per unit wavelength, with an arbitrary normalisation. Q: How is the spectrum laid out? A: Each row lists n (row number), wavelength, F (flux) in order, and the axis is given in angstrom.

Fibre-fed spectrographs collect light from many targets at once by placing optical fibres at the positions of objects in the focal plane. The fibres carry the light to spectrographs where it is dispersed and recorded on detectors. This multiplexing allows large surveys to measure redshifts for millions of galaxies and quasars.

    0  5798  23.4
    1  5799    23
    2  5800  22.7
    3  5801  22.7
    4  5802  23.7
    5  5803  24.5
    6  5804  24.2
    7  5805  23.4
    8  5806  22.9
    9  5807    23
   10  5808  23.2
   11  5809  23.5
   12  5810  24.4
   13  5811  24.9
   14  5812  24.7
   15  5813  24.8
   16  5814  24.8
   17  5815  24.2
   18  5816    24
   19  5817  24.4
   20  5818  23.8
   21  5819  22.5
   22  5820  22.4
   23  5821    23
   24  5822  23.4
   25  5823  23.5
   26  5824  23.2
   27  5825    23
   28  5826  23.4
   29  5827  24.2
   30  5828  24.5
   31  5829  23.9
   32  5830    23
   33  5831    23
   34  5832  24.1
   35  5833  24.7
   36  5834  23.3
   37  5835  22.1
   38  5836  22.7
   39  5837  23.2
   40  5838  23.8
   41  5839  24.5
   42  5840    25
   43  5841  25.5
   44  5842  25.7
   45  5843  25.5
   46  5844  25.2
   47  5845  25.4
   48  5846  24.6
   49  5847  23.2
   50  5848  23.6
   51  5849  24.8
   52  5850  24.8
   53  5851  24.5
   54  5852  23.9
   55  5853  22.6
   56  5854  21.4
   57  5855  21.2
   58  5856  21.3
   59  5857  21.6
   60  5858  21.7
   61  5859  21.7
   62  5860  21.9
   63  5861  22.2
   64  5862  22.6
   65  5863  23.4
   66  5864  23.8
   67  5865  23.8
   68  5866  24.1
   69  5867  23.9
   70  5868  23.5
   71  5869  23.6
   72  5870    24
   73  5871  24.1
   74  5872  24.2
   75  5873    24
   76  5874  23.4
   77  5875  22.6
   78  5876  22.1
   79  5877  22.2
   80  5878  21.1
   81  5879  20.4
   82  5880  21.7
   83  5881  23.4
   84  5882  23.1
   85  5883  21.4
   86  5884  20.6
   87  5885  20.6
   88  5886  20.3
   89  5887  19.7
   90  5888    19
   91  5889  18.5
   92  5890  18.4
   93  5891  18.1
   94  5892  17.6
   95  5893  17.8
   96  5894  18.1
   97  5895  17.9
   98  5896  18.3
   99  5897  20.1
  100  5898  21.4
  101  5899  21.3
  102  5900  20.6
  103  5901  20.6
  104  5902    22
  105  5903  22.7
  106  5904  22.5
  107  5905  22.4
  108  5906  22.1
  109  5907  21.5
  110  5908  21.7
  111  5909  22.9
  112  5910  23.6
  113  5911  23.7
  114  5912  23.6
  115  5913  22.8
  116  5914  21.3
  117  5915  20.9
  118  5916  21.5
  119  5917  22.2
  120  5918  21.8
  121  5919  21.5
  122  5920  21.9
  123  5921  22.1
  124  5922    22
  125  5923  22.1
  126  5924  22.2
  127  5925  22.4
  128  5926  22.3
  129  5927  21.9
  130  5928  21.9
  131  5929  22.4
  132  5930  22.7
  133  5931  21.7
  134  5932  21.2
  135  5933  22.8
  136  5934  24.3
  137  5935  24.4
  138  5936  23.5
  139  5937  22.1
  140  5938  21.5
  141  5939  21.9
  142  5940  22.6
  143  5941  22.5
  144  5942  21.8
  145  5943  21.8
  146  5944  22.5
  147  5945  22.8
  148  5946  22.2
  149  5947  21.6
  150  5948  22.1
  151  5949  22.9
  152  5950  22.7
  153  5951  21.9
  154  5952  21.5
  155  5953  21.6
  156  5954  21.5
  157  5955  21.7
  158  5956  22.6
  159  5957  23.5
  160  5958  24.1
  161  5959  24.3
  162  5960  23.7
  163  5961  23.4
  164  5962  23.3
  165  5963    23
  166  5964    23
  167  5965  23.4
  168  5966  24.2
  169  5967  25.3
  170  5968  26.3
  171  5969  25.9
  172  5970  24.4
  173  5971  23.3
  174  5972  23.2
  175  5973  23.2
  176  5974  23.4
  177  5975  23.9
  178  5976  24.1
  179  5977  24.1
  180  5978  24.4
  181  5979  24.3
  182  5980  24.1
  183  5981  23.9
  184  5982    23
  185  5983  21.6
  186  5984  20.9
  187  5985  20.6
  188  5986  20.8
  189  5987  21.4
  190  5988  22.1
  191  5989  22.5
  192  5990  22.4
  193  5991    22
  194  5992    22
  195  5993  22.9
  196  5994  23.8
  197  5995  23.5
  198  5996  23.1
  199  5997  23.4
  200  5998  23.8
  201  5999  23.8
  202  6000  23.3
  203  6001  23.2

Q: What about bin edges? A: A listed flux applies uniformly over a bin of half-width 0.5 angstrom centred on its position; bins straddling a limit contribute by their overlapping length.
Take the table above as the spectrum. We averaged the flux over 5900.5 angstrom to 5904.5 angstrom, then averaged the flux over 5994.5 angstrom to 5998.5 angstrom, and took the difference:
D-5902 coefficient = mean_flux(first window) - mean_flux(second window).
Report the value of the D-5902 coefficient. -1.5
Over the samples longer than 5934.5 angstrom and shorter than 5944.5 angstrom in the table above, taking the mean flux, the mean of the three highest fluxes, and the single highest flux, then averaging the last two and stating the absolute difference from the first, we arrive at 1.5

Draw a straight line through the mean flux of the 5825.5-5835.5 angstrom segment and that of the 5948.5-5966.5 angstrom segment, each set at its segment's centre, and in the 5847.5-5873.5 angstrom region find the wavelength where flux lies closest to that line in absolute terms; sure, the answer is 5863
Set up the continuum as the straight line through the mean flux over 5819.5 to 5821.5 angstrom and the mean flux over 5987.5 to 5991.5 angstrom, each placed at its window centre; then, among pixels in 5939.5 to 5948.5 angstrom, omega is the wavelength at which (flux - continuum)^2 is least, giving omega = 5941 angstrom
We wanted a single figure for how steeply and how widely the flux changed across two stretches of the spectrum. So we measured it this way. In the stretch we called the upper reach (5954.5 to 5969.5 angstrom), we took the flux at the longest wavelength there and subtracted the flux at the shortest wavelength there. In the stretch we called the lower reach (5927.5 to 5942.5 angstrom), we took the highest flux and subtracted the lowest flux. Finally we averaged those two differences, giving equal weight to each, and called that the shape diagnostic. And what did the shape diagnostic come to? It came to 3.7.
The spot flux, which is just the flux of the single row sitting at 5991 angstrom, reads 22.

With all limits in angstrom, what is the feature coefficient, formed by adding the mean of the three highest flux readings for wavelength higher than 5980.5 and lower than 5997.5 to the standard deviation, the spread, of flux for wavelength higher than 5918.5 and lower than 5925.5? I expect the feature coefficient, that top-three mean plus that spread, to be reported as 24.0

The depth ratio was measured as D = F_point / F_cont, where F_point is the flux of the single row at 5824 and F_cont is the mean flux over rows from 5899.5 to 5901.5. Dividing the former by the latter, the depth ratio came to 1.13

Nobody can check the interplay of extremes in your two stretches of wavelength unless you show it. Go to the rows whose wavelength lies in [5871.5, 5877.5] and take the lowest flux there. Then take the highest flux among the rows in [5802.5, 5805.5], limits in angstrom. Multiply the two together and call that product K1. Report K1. 541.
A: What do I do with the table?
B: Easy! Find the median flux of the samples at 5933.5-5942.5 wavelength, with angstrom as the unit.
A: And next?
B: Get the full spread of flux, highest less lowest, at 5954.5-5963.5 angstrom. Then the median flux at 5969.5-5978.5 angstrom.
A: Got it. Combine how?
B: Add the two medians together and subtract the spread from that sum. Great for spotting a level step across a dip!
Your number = 43.8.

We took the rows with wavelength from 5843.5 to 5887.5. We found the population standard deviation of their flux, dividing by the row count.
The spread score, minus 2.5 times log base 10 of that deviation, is -0.4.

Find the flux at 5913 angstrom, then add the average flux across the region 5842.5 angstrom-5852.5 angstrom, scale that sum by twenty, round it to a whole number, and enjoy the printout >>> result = 947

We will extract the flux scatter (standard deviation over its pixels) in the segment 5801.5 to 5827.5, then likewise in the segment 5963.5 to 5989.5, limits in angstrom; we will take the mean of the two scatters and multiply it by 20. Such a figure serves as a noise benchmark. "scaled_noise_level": 22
